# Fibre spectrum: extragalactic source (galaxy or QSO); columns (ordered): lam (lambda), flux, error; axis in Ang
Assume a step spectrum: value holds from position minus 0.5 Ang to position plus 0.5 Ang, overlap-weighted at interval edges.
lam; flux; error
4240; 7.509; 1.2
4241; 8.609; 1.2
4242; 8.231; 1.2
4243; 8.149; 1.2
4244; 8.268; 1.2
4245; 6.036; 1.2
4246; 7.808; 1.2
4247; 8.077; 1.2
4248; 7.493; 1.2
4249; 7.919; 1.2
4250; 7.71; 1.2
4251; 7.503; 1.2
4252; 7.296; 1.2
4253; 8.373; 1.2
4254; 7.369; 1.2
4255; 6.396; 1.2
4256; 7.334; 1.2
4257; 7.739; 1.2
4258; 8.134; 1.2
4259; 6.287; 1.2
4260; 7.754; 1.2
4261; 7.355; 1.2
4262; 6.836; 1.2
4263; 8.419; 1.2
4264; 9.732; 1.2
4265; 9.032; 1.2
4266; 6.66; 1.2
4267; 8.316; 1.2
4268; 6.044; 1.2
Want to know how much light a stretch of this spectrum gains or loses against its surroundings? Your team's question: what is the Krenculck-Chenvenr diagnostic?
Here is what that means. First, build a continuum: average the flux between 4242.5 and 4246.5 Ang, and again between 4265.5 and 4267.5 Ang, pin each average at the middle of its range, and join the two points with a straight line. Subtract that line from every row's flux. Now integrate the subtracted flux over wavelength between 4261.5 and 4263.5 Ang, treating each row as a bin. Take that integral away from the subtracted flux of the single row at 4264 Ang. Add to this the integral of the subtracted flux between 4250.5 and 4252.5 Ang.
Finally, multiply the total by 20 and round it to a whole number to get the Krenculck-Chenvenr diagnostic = 34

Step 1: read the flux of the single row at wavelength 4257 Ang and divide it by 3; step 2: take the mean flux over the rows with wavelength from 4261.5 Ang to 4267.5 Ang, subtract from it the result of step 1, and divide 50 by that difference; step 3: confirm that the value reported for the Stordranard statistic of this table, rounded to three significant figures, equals 8.95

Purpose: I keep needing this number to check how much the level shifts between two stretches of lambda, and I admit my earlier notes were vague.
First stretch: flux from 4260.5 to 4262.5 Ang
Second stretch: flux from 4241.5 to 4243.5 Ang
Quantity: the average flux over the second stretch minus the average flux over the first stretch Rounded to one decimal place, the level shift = 1.1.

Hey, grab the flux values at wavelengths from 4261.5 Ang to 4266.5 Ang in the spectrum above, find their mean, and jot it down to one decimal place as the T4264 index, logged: 8.1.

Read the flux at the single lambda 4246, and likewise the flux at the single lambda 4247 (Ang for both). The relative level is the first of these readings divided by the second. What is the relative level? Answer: 0.97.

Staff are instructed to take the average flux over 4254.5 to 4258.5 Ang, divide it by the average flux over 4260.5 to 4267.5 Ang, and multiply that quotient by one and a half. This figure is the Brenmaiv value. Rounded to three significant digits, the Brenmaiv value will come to 1.38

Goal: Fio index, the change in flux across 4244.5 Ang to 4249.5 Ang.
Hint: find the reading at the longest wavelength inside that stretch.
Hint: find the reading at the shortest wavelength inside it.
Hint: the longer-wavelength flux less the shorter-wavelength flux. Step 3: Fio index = 1.9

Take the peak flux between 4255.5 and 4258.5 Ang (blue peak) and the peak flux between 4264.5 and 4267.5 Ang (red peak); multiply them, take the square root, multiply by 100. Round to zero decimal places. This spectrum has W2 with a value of 857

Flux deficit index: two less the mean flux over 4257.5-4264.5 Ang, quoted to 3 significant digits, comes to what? -5.79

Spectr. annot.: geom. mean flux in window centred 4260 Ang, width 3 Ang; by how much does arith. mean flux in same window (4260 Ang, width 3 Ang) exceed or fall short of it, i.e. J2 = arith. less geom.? 0.028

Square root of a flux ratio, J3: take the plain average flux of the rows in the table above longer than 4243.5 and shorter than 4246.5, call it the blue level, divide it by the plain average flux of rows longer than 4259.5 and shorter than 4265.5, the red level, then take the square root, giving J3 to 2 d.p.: 0.95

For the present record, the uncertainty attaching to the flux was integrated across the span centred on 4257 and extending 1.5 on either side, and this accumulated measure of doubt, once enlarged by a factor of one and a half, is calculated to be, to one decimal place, 5.4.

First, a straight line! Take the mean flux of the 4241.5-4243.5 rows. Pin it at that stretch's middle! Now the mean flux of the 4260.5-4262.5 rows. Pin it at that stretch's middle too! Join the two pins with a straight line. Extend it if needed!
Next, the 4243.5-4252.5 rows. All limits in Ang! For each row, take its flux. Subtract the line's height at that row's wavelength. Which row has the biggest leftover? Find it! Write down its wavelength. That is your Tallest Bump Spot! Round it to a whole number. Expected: 4244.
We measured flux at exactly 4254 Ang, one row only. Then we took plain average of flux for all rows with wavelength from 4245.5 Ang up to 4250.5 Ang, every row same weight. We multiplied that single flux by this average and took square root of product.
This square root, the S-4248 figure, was 7.58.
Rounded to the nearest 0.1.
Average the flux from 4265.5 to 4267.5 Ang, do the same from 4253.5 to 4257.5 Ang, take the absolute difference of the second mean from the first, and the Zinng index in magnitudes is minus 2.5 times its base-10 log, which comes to 1.4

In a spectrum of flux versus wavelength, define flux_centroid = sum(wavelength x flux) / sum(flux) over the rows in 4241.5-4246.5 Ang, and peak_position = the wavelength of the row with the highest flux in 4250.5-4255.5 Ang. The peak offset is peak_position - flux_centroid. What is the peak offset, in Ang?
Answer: 9.1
